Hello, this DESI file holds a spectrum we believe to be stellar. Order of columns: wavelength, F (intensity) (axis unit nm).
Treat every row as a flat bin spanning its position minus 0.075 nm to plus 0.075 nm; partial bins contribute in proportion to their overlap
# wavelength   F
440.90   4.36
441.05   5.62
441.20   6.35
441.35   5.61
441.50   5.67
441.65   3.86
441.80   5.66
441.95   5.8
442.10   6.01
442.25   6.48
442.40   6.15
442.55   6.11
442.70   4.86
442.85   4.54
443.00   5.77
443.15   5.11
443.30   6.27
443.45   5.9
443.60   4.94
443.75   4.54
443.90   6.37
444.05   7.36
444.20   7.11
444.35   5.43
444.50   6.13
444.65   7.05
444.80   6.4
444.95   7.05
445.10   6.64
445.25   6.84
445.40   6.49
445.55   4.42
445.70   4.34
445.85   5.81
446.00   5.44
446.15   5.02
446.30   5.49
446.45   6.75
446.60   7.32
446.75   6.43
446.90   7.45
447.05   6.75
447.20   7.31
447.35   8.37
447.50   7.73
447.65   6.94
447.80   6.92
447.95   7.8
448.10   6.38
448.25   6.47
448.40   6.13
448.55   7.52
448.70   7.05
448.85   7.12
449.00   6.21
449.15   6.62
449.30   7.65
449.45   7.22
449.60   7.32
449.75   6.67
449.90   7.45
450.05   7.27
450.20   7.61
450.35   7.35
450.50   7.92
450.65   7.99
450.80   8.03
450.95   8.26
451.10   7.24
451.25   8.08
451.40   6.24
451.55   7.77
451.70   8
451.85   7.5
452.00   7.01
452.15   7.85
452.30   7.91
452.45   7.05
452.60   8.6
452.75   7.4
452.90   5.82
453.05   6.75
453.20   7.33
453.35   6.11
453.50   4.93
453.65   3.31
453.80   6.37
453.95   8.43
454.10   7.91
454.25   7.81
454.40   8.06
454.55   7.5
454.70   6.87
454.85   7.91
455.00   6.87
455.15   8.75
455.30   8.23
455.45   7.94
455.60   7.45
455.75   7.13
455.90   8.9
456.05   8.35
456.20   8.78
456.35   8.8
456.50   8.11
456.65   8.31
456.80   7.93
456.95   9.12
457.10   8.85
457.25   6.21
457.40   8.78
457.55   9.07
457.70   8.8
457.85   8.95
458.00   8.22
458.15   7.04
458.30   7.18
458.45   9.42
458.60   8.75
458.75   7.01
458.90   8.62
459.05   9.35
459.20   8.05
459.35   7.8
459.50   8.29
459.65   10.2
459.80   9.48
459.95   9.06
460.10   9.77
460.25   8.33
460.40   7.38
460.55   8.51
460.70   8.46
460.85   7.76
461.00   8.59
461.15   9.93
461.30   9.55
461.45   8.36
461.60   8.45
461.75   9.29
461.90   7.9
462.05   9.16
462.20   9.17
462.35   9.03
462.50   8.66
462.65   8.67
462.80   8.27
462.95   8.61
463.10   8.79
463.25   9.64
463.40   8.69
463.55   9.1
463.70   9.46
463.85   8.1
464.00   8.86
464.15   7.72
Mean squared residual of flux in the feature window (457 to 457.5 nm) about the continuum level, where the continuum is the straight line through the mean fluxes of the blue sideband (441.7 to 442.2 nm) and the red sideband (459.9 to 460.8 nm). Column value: 1.5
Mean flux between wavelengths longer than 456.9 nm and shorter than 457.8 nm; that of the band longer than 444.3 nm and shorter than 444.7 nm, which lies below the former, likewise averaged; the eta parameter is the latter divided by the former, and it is 0.73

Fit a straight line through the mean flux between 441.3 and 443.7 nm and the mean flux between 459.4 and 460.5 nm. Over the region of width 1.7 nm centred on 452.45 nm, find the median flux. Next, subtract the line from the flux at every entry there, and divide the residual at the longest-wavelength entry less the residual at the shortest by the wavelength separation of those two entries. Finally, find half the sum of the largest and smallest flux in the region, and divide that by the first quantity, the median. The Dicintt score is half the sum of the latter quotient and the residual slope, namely 0.2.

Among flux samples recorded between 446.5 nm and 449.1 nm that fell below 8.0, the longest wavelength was 449.00 nm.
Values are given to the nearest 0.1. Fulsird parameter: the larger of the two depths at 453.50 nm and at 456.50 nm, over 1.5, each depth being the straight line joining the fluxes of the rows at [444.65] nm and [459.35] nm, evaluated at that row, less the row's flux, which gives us 1.7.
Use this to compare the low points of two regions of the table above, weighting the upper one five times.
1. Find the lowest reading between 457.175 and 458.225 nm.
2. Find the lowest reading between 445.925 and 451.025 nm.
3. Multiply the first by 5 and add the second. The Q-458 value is 36.1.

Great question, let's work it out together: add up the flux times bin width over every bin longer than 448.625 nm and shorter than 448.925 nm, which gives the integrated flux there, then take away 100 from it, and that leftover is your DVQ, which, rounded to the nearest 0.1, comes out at -97.9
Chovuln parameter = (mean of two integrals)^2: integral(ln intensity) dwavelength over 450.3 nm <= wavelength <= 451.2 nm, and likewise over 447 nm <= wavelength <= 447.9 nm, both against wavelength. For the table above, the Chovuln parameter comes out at 3.3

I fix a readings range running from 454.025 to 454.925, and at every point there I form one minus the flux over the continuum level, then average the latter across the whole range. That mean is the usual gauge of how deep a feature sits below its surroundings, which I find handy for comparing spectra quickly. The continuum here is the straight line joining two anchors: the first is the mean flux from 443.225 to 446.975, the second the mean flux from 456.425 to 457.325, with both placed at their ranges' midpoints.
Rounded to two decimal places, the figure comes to 0.00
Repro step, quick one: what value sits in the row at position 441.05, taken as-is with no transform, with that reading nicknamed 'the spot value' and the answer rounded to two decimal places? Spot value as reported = 5.62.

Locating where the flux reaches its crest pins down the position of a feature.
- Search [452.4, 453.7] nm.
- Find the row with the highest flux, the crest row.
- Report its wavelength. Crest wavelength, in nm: 452.60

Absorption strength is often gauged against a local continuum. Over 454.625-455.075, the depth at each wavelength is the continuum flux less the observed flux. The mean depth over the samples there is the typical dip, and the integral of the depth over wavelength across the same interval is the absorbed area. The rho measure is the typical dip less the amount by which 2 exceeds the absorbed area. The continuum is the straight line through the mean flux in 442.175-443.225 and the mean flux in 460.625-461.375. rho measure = -1.2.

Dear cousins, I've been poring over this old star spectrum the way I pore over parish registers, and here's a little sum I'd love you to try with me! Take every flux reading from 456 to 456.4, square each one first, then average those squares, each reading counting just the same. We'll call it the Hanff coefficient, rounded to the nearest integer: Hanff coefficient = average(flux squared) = 75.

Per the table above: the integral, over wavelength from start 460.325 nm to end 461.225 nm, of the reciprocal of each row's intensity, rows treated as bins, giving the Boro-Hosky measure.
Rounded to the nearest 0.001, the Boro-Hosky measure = 0.108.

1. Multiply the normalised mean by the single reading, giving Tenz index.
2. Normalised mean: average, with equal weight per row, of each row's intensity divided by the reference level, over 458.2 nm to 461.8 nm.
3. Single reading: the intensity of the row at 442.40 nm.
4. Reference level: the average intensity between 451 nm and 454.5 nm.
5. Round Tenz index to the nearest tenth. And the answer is 7.5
